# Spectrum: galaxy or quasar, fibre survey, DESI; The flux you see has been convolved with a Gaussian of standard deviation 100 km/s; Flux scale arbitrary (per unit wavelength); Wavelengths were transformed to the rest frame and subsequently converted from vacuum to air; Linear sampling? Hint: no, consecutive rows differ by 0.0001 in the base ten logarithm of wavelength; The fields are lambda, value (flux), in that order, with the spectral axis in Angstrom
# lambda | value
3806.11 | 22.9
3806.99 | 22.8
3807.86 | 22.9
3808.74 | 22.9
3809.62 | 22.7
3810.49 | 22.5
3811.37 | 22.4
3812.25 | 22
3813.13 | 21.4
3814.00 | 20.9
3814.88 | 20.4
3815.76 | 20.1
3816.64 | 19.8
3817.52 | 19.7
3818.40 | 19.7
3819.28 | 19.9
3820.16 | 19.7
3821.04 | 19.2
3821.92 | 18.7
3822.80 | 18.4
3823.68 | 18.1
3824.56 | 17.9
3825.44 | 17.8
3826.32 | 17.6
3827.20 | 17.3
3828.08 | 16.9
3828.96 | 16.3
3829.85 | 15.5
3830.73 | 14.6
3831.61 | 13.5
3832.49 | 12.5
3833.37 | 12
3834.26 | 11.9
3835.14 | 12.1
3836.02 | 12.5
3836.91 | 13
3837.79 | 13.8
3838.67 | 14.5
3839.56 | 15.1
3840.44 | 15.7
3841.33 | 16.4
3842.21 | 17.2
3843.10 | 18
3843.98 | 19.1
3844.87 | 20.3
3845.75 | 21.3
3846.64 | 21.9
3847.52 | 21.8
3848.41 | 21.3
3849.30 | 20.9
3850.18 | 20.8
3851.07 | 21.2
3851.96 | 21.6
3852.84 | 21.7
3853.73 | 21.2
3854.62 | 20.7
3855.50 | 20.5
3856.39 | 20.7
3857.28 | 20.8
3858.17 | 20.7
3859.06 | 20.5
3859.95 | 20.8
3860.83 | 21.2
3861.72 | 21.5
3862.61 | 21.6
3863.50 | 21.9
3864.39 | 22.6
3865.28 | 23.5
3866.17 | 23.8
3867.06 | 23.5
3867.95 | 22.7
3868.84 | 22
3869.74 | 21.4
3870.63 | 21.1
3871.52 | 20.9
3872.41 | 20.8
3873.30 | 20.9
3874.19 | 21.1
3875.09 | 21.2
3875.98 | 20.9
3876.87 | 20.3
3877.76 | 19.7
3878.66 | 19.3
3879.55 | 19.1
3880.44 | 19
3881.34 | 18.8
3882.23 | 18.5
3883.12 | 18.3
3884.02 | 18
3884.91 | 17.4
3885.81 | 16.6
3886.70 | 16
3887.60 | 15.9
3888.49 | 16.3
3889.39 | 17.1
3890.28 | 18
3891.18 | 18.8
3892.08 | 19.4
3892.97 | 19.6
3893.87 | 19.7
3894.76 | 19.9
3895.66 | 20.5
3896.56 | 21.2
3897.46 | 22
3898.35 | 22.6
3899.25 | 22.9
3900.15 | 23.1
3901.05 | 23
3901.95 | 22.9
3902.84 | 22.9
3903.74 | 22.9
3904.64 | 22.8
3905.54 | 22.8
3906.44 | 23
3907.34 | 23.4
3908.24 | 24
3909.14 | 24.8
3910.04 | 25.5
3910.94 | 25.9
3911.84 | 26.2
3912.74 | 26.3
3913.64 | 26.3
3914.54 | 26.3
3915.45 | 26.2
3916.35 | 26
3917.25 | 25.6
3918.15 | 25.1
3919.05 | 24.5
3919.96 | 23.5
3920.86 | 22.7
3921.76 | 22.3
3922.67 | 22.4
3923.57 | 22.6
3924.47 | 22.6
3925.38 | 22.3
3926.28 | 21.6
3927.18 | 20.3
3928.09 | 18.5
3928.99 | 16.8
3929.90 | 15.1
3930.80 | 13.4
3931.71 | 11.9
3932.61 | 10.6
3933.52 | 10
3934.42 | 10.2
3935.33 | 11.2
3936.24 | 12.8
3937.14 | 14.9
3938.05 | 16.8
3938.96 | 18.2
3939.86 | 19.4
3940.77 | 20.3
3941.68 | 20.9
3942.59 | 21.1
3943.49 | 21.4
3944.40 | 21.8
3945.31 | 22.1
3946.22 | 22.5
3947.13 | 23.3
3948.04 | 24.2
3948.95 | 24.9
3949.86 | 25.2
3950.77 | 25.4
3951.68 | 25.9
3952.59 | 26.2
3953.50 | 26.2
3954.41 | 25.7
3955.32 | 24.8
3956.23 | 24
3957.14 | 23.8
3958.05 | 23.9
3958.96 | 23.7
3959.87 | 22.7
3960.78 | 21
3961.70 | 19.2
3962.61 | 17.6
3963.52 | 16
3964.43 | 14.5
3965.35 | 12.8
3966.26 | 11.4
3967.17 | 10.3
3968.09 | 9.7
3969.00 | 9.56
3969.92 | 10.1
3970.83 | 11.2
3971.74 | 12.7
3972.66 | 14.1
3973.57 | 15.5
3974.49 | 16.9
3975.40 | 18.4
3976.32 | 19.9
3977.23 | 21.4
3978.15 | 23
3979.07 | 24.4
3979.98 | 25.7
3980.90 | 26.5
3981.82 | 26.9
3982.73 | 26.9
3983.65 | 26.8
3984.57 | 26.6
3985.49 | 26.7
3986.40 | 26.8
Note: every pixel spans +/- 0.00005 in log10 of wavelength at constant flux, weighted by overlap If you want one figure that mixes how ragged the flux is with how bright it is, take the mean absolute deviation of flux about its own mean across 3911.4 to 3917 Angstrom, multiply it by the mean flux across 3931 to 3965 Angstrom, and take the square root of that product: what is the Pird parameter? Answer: 1.3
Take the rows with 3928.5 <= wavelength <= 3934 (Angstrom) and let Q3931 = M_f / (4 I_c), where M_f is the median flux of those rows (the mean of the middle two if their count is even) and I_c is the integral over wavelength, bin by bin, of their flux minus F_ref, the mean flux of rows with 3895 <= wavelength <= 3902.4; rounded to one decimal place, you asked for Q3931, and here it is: -0.1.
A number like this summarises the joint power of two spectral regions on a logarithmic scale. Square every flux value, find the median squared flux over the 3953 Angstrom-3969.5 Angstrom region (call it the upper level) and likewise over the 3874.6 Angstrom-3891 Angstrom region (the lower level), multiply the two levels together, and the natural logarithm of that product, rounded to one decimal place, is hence 11.8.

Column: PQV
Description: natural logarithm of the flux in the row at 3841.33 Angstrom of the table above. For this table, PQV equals 2.80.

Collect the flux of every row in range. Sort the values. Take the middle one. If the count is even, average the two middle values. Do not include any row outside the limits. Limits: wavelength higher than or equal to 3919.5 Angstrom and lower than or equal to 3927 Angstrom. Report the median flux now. 22.5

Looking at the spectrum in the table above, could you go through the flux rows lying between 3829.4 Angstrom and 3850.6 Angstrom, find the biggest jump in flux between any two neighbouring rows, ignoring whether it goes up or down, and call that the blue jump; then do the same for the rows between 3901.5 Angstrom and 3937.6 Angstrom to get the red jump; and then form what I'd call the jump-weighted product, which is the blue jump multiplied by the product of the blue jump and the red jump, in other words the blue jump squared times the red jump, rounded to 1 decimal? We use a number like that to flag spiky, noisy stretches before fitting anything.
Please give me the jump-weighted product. 3.0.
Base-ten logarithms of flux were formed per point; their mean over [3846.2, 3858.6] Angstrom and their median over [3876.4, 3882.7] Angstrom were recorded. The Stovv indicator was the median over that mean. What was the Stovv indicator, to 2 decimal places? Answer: 0.97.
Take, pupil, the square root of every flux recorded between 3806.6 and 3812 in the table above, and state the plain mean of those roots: 4.76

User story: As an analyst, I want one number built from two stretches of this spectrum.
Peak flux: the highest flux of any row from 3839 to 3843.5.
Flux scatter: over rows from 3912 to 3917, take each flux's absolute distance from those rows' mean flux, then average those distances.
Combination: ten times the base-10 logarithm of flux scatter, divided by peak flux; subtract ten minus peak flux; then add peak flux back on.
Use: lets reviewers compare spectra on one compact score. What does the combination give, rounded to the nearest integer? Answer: 25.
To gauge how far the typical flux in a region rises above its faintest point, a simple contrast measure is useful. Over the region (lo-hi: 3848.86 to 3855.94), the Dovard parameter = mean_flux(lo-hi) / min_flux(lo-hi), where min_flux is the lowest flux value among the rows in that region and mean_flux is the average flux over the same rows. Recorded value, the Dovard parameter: 1.03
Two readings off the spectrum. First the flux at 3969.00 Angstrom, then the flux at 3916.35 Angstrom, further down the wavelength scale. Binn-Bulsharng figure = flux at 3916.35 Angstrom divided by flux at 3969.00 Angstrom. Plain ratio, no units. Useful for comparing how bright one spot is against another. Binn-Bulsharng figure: 2.7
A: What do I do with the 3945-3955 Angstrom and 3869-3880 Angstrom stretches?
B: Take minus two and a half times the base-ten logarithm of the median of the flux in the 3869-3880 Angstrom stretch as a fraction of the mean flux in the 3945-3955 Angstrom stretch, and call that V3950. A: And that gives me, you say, 0.18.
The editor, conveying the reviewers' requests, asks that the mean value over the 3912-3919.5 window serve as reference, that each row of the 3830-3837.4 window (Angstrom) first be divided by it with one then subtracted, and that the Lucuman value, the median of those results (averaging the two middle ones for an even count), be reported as -0.52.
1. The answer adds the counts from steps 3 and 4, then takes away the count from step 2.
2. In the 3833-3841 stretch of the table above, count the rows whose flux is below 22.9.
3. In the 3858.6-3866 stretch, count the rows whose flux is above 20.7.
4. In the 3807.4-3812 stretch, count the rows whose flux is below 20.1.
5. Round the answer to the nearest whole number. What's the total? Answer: -2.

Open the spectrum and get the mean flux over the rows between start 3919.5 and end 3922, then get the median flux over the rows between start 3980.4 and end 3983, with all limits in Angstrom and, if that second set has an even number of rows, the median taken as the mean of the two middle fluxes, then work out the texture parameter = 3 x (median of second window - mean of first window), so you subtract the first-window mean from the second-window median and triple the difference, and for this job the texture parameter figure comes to 12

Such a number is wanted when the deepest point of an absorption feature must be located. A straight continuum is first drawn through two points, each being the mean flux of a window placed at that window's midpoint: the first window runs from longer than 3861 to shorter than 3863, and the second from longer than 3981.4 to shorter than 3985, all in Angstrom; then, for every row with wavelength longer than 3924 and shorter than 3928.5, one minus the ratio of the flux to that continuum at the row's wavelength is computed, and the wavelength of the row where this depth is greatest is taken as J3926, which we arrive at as 3928.09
